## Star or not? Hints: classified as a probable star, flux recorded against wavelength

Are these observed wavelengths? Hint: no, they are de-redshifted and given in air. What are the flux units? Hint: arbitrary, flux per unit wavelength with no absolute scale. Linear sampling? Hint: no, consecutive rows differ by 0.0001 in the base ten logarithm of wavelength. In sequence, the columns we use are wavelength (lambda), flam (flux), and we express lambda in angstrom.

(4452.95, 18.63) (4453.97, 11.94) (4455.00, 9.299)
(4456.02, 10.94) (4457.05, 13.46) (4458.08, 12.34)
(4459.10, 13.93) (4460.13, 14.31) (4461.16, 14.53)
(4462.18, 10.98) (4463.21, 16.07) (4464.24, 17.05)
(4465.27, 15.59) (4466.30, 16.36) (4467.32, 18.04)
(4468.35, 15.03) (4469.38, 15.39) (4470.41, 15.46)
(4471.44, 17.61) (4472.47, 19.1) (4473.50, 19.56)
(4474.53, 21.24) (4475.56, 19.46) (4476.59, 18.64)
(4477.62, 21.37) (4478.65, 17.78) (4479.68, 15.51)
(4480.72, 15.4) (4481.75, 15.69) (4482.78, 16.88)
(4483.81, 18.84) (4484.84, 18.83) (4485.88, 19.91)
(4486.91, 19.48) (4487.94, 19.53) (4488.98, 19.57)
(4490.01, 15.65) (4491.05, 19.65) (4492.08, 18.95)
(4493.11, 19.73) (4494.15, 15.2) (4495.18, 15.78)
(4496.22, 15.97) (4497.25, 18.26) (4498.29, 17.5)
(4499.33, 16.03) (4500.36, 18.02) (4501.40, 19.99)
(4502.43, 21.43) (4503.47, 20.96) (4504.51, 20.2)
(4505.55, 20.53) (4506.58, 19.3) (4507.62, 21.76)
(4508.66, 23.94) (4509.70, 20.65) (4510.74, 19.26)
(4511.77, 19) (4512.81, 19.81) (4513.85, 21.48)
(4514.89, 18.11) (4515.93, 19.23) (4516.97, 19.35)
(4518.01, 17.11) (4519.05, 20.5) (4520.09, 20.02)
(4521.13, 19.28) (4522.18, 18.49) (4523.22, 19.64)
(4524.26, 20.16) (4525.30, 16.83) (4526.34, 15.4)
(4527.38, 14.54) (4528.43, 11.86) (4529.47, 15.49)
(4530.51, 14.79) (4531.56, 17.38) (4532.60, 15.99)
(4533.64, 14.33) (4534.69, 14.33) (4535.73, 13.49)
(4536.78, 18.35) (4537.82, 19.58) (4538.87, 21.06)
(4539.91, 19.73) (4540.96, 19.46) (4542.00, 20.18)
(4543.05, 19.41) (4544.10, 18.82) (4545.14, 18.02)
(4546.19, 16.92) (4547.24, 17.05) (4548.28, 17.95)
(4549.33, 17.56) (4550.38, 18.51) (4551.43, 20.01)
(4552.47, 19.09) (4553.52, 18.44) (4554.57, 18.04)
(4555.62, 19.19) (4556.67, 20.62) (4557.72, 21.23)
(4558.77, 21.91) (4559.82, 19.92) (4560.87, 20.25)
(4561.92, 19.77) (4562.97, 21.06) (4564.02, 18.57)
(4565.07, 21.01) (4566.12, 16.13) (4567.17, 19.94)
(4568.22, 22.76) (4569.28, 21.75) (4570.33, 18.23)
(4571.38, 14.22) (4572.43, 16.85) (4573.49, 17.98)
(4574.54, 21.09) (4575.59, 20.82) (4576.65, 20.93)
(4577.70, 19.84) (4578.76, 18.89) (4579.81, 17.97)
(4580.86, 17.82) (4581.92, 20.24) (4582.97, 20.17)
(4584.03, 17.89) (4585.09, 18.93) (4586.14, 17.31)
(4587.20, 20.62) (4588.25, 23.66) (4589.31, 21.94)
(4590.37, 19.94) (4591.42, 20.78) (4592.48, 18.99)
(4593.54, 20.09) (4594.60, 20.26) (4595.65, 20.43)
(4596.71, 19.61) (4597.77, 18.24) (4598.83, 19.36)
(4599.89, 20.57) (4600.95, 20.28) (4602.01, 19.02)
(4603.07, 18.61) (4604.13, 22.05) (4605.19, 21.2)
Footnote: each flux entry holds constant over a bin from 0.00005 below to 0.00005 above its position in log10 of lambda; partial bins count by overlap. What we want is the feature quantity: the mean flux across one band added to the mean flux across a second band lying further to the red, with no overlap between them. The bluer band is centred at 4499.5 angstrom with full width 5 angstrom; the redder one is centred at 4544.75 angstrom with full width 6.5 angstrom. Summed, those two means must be 36.4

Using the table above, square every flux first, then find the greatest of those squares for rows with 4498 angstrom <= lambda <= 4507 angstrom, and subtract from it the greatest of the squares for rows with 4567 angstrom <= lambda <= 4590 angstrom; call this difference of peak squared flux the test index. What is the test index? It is -101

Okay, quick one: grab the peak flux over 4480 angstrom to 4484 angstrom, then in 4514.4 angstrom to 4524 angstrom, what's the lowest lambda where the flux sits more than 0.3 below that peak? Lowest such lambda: 4514.89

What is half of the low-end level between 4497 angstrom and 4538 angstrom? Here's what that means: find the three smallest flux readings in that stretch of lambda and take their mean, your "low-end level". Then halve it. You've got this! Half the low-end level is 6.6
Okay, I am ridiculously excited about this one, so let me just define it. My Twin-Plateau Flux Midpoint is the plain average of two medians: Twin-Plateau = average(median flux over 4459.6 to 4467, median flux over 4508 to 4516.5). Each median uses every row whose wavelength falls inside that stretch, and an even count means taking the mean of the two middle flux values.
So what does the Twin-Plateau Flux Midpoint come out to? 17.6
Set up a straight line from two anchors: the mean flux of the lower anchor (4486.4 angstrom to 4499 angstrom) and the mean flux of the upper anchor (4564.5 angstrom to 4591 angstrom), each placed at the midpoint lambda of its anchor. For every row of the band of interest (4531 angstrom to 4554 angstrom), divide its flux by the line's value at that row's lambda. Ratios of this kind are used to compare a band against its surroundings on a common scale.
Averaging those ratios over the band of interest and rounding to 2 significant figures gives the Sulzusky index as 0.95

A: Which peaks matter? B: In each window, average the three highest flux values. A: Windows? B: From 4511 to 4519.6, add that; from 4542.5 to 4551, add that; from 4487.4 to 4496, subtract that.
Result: 19.9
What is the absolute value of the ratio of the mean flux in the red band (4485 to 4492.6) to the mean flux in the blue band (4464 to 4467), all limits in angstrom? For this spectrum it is 1.16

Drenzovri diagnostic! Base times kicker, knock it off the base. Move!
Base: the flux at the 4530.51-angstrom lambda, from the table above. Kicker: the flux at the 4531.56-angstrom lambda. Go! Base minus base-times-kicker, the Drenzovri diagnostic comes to -242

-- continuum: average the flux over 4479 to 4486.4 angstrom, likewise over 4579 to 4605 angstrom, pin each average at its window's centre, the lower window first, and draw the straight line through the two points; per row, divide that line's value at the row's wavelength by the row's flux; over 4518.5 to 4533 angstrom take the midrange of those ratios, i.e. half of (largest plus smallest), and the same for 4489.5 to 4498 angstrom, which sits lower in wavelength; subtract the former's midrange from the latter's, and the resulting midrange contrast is -0.19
